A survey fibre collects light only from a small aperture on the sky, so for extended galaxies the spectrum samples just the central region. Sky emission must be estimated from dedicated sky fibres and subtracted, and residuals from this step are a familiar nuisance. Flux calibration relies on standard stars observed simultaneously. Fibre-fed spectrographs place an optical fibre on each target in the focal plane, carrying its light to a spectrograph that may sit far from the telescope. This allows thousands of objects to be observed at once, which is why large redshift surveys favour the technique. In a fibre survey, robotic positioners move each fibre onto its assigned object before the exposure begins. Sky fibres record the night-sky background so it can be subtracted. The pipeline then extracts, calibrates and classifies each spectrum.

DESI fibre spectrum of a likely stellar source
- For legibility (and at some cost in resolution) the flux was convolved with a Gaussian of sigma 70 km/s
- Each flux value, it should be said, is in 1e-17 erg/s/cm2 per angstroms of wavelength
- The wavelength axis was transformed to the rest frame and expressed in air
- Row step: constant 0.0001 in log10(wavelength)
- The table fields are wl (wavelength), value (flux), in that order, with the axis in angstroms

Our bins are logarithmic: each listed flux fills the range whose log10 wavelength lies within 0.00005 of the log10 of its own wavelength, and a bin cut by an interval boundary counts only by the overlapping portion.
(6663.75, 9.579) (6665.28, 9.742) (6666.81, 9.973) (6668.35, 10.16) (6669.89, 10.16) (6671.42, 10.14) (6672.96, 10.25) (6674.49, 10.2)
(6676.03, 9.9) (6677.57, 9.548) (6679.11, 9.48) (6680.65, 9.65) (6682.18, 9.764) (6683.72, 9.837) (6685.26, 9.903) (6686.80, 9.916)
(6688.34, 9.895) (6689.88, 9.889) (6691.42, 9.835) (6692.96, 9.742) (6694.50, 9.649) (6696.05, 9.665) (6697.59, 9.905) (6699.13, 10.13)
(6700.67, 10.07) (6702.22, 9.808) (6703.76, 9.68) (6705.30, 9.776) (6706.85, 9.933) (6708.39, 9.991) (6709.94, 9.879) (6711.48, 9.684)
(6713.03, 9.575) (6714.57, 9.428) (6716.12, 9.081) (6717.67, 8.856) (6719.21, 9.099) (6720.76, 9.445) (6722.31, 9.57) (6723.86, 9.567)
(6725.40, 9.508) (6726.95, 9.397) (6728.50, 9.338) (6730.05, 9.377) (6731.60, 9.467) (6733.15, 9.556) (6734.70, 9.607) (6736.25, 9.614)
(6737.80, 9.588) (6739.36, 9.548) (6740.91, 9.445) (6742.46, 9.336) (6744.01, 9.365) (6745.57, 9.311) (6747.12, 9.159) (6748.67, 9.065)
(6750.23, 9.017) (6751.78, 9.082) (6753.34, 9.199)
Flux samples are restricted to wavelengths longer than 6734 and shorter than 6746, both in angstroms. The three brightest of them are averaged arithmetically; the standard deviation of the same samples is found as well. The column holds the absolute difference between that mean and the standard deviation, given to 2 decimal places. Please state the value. 9.48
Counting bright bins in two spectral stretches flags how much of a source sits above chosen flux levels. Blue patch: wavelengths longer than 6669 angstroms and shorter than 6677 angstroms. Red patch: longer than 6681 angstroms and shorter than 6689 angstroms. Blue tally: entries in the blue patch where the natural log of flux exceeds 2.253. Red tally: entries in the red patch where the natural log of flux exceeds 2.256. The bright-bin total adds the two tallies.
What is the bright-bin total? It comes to 10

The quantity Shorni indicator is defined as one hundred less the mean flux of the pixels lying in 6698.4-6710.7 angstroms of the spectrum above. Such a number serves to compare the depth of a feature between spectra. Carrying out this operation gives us 90.1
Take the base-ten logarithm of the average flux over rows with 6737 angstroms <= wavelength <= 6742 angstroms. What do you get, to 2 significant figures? 0.98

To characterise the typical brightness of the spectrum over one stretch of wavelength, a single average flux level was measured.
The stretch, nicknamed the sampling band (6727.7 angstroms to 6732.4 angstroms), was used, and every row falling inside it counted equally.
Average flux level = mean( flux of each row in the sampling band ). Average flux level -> 9.39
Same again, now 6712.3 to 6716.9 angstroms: 9.36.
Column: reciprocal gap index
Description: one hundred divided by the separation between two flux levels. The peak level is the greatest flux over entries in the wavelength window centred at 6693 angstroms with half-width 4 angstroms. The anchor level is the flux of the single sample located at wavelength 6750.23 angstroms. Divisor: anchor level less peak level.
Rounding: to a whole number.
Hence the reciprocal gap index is -115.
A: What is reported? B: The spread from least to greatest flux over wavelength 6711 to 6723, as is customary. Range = 0.83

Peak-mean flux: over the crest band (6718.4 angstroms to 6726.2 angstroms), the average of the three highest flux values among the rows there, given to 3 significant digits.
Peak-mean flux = 9.55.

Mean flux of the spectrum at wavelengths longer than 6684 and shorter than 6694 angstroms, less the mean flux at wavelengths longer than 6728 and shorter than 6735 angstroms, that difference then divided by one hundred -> 0.0039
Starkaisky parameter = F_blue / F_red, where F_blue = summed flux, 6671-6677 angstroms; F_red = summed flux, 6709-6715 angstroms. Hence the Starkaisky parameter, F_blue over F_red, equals 1.05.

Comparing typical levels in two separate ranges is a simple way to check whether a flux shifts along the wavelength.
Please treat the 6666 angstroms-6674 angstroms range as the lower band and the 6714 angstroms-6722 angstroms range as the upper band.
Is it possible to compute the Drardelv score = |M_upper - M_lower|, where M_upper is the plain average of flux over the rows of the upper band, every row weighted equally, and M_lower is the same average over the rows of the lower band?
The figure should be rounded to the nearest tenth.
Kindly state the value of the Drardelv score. 1.0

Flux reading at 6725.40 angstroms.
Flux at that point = 9.508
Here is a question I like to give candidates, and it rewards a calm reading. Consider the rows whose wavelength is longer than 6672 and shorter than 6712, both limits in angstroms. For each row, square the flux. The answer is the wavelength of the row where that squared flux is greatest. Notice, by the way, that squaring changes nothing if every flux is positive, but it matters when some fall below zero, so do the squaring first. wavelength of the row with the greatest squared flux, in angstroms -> 6672.96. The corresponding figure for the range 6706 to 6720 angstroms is 6708.39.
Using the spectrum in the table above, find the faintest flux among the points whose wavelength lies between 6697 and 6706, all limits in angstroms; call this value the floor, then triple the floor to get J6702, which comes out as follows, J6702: 29.0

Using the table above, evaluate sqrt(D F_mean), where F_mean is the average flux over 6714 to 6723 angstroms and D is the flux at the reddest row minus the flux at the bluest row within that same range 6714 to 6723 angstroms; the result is 1.1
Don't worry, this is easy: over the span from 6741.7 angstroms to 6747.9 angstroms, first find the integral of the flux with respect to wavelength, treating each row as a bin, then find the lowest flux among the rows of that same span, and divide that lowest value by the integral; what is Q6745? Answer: 0.16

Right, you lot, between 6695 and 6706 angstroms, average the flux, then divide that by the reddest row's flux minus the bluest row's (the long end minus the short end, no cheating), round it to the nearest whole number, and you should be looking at 89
